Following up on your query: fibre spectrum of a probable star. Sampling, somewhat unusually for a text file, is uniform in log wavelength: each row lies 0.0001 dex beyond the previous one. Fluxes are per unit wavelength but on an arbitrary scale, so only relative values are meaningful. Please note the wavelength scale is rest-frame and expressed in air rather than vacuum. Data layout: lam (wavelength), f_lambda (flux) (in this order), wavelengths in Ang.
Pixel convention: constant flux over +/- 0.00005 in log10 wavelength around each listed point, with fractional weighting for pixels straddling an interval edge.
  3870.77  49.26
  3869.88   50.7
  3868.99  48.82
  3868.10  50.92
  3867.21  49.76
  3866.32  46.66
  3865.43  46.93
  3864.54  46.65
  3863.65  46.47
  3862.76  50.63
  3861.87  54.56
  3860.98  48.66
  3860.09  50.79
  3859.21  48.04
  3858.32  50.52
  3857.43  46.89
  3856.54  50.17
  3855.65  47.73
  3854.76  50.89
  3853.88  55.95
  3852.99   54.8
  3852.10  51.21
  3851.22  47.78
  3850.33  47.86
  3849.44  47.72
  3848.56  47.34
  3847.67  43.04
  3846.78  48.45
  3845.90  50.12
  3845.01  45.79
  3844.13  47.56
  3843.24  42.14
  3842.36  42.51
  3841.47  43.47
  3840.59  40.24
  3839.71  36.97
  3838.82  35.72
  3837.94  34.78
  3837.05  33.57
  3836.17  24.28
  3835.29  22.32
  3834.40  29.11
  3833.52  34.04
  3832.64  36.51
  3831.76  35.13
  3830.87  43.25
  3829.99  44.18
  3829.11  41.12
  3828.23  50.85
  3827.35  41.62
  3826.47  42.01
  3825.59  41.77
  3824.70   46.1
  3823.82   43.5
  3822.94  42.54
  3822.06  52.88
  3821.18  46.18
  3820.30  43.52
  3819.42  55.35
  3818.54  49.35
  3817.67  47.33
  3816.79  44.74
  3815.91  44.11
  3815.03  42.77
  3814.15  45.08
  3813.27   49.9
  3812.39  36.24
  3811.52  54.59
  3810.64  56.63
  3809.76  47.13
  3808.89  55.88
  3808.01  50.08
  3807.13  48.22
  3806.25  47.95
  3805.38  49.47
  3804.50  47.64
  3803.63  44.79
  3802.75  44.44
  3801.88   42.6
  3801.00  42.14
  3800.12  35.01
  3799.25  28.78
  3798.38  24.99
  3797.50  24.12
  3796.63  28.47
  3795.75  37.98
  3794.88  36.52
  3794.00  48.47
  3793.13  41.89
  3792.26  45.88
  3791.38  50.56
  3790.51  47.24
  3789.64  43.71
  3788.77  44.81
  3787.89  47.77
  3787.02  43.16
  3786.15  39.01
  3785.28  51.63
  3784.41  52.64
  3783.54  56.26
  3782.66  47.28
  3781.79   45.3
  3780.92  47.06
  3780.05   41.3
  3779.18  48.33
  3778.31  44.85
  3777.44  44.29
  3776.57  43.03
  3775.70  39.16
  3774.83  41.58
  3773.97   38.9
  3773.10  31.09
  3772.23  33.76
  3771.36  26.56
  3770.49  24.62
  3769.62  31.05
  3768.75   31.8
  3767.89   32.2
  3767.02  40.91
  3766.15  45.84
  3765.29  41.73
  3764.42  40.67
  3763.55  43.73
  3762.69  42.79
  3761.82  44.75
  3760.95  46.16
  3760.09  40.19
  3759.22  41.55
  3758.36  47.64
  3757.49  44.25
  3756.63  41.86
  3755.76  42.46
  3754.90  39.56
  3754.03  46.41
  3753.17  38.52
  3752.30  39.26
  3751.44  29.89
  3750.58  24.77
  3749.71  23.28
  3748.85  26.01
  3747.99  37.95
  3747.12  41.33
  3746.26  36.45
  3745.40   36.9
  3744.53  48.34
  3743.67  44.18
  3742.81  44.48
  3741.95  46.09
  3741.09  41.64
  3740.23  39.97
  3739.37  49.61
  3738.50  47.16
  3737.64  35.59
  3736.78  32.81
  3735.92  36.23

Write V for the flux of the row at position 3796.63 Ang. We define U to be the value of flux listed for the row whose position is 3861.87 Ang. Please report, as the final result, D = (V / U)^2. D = 0.3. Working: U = 54.56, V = 28.47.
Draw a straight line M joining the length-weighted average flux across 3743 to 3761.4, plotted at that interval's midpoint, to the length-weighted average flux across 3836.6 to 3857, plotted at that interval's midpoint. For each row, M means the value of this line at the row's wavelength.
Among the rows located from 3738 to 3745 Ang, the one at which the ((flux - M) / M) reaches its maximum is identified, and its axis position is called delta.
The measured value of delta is 3739.37 Ang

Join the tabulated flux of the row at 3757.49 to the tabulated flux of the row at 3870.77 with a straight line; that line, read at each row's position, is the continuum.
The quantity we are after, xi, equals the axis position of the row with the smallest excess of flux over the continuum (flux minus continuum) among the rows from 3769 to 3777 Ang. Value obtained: 3770.49 Ang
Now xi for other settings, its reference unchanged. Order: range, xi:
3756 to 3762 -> 3760.09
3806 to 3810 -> 3809.76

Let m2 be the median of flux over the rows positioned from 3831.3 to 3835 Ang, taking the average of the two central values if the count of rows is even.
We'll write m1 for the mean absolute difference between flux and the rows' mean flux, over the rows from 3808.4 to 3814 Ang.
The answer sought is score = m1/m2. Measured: 0.163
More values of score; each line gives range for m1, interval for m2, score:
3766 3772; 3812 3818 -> 0.129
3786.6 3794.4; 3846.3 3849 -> 0.048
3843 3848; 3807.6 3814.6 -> 0.051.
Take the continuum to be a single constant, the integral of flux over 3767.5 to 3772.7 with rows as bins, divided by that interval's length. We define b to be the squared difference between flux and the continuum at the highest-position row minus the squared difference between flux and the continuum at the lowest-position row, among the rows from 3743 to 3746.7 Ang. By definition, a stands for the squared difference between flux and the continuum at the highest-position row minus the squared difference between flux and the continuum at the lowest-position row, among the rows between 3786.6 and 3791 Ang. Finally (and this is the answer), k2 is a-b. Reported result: 284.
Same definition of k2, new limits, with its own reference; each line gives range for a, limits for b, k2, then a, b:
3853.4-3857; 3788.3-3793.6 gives -189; -267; -78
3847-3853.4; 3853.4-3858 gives 834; 445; -388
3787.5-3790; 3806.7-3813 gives 166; -128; -293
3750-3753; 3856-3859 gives 45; 59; 14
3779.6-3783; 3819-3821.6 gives 552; 171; -381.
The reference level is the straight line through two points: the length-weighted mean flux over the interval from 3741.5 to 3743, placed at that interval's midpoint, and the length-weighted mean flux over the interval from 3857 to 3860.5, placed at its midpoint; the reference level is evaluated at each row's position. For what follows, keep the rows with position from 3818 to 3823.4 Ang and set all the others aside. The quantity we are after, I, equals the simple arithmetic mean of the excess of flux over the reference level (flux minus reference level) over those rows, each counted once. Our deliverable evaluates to 0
